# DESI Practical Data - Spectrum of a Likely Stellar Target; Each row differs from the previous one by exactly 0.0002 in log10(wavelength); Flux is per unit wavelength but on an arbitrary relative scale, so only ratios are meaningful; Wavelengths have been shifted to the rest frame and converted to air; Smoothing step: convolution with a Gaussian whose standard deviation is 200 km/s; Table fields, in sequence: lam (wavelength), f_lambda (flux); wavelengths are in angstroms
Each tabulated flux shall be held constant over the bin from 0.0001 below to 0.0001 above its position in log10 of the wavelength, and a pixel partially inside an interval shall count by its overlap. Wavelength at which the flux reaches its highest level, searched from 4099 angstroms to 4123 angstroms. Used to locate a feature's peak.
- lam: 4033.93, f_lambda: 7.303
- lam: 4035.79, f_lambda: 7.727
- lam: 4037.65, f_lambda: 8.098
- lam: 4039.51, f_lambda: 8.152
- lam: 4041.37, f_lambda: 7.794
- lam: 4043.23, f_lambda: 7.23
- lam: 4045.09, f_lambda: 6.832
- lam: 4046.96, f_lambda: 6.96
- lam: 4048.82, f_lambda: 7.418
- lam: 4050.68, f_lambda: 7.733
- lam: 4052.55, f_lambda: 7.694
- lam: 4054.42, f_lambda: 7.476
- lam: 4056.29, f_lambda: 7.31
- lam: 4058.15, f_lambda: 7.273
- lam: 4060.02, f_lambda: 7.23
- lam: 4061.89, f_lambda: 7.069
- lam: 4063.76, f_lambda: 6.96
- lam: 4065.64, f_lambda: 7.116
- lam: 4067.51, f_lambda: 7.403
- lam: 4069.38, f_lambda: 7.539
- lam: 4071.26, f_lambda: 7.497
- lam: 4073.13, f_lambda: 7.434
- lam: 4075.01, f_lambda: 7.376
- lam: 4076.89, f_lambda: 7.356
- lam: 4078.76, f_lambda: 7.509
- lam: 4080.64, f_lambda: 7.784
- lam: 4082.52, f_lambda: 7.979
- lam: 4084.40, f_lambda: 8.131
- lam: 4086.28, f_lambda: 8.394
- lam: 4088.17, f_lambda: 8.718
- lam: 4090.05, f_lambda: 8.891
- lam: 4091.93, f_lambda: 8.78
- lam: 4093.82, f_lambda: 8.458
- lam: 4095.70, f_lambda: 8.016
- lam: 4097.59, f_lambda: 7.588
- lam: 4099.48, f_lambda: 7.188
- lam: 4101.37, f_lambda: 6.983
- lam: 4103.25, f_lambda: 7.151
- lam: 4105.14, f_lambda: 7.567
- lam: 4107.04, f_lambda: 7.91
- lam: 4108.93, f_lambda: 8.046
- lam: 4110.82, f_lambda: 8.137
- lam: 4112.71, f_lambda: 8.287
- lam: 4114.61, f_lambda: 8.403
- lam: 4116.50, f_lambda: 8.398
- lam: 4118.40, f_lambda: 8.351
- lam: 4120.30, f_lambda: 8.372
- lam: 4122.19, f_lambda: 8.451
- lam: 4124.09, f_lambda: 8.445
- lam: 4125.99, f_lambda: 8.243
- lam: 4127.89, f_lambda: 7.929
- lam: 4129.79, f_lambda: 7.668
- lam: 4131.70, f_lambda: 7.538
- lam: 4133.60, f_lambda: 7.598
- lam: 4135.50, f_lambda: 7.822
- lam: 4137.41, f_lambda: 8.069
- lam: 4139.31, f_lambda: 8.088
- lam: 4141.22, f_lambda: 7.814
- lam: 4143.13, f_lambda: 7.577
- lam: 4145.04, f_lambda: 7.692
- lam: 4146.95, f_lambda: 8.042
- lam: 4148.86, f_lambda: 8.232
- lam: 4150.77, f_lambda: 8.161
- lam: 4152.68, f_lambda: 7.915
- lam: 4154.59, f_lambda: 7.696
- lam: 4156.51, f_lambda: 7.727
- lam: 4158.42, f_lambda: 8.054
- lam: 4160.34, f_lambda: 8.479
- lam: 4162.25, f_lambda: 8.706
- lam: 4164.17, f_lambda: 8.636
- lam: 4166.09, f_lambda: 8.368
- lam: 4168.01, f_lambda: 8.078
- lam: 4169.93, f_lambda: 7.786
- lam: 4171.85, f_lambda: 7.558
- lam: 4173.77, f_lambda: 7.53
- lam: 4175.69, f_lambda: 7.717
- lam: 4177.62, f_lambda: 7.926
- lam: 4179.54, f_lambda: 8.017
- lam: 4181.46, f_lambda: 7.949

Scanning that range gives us 4122.19 angstroms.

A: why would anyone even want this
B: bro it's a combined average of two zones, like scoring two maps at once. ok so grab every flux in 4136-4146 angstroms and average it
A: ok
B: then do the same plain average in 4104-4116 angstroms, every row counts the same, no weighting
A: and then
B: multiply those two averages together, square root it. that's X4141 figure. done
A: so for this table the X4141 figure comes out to 7.95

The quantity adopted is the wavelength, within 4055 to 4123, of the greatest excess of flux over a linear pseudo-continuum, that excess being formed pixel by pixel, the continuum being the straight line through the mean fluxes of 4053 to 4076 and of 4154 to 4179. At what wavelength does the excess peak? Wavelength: 4090.05 angstroms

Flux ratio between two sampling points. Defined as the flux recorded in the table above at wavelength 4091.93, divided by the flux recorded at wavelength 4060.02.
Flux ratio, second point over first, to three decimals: 1.214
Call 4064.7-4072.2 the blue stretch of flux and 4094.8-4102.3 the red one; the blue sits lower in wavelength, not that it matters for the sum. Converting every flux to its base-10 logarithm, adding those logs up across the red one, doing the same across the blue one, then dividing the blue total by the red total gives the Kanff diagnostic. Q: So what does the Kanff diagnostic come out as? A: 1.00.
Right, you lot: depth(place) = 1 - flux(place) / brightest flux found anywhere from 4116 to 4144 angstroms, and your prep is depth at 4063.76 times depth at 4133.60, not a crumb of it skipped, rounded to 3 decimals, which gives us 0.018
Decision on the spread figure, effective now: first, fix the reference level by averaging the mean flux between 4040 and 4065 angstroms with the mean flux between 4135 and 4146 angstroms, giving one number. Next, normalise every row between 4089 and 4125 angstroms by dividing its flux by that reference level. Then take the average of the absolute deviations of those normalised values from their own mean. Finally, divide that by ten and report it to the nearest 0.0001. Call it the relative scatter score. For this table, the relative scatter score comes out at 0.0058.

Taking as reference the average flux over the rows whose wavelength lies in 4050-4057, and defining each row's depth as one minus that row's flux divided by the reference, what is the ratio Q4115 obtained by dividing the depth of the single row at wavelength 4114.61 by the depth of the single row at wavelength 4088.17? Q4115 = 0.7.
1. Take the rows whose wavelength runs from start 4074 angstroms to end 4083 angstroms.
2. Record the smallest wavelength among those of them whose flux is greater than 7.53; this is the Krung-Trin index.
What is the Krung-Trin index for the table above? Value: 4080.64 angstroms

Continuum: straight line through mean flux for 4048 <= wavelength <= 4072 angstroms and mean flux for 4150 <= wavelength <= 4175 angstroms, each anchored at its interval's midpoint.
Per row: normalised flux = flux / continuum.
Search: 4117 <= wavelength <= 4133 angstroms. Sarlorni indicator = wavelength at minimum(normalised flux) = 4131.70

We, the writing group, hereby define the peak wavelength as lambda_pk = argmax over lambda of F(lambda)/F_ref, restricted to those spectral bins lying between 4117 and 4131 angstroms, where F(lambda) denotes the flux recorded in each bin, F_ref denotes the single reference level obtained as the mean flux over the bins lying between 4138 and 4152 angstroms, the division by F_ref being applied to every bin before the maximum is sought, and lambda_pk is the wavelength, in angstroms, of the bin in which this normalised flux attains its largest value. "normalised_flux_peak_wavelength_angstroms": 4122.19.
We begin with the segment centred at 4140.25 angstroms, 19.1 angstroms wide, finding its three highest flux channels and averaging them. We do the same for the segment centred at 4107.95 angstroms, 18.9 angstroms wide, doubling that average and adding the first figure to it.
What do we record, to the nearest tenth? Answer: 24.9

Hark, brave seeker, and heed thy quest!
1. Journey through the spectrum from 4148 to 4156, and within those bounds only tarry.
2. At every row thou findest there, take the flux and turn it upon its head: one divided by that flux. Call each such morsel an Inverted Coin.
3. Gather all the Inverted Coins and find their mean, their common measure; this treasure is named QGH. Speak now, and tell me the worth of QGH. 0.125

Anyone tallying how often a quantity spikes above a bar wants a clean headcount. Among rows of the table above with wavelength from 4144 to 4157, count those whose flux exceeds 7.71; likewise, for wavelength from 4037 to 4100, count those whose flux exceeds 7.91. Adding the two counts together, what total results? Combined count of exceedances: 15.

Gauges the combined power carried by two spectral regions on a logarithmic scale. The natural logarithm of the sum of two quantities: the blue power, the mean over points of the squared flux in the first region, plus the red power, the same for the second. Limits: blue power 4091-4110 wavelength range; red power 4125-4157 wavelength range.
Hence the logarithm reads 4.81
